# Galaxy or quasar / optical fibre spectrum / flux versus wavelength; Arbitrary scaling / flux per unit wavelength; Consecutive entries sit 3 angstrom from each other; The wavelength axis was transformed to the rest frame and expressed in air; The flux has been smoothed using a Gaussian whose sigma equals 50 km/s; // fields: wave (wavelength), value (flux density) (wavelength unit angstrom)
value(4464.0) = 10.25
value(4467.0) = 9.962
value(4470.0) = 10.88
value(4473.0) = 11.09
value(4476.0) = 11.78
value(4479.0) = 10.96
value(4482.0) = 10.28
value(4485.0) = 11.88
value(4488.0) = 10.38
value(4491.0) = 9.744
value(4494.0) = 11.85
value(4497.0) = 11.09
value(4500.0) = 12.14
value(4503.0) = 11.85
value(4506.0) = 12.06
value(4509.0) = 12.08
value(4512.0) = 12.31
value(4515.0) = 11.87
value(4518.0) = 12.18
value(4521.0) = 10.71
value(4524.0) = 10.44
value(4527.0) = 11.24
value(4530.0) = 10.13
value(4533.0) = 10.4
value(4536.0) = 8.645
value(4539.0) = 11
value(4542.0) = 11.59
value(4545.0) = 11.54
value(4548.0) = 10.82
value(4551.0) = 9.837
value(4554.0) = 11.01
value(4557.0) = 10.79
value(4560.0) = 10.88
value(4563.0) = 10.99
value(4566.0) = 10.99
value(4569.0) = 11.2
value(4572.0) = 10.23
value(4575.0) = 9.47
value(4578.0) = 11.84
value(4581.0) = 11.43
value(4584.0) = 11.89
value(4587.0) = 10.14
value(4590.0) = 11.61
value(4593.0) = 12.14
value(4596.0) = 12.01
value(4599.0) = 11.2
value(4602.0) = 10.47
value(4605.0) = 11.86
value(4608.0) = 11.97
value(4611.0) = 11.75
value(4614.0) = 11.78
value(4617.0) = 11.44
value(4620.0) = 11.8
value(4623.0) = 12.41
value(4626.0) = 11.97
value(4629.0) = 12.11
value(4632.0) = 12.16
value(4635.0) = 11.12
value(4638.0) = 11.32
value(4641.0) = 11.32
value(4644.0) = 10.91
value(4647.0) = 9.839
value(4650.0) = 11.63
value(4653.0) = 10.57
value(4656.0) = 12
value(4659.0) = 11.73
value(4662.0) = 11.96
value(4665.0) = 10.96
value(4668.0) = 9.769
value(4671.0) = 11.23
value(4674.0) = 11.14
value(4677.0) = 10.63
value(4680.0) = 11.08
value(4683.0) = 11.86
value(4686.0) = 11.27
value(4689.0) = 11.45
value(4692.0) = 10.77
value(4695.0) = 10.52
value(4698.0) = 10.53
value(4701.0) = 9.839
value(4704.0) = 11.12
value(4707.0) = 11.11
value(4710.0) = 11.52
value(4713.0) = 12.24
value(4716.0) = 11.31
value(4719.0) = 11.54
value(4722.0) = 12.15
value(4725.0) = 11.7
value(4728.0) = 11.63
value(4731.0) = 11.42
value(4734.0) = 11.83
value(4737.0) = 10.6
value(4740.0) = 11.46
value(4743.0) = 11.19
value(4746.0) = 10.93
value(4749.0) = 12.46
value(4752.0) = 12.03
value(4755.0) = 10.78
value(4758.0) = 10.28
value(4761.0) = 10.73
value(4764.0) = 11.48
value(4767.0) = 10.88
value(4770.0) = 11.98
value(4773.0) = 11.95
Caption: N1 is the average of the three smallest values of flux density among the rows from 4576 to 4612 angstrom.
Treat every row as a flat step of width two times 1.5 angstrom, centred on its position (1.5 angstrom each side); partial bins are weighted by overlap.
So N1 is 10.6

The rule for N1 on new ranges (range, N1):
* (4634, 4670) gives 10.1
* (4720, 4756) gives 10.8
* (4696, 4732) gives 10.5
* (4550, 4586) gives 9.8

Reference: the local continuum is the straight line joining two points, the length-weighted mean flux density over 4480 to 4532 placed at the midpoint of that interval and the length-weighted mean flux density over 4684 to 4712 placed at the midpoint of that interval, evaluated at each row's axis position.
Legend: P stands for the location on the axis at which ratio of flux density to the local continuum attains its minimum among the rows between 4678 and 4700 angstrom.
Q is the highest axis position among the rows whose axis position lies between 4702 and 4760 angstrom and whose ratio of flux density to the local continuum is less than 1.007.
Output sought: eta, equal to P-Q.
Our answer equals -63 angstrom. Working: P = 4695.0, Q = 4758.0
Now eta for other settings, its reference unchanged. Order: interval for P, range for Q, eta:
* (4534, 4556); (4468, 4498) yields 39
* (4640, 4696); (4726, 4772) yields -99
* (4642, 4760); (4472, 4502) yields 171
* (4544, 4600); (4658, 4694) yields -117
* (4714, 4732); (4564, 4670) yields 48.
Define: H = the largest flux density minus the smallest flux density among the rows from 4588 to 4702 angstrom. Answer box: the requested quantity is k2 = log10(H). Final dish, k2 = 0.422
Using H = 2.6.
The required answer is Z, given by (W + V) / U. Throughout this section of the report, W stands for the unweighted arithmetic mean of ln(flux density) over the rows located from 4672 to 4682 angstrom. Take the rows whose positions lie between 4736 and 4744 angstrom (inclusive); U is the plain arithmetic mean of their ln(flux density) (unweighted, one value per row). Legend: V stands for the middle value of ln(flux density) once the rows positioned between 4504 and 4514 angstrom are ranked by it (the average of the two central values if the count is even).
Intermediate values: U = 2.40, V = 2.49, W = 2.39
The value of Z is 2.03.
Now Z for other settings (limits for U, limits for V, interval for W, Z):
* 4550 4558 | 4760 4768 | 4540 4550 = 2.04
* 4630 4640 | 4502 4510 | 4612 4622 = 2.02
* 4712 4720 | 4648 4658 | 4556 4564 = 1.97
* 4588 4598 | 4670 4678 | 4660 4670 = 1.94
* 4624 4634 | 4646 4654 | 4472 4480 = 1.92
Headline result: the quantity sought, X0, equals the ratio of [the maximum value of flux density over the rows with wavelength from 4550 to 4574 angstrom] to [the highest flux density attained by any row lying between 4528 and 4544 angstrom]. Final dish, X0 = 0.97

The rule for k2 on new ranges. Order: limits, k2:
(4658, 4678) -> 0.341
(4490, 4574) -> 0.564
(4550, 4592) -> 0.384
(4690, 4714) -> 0.380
